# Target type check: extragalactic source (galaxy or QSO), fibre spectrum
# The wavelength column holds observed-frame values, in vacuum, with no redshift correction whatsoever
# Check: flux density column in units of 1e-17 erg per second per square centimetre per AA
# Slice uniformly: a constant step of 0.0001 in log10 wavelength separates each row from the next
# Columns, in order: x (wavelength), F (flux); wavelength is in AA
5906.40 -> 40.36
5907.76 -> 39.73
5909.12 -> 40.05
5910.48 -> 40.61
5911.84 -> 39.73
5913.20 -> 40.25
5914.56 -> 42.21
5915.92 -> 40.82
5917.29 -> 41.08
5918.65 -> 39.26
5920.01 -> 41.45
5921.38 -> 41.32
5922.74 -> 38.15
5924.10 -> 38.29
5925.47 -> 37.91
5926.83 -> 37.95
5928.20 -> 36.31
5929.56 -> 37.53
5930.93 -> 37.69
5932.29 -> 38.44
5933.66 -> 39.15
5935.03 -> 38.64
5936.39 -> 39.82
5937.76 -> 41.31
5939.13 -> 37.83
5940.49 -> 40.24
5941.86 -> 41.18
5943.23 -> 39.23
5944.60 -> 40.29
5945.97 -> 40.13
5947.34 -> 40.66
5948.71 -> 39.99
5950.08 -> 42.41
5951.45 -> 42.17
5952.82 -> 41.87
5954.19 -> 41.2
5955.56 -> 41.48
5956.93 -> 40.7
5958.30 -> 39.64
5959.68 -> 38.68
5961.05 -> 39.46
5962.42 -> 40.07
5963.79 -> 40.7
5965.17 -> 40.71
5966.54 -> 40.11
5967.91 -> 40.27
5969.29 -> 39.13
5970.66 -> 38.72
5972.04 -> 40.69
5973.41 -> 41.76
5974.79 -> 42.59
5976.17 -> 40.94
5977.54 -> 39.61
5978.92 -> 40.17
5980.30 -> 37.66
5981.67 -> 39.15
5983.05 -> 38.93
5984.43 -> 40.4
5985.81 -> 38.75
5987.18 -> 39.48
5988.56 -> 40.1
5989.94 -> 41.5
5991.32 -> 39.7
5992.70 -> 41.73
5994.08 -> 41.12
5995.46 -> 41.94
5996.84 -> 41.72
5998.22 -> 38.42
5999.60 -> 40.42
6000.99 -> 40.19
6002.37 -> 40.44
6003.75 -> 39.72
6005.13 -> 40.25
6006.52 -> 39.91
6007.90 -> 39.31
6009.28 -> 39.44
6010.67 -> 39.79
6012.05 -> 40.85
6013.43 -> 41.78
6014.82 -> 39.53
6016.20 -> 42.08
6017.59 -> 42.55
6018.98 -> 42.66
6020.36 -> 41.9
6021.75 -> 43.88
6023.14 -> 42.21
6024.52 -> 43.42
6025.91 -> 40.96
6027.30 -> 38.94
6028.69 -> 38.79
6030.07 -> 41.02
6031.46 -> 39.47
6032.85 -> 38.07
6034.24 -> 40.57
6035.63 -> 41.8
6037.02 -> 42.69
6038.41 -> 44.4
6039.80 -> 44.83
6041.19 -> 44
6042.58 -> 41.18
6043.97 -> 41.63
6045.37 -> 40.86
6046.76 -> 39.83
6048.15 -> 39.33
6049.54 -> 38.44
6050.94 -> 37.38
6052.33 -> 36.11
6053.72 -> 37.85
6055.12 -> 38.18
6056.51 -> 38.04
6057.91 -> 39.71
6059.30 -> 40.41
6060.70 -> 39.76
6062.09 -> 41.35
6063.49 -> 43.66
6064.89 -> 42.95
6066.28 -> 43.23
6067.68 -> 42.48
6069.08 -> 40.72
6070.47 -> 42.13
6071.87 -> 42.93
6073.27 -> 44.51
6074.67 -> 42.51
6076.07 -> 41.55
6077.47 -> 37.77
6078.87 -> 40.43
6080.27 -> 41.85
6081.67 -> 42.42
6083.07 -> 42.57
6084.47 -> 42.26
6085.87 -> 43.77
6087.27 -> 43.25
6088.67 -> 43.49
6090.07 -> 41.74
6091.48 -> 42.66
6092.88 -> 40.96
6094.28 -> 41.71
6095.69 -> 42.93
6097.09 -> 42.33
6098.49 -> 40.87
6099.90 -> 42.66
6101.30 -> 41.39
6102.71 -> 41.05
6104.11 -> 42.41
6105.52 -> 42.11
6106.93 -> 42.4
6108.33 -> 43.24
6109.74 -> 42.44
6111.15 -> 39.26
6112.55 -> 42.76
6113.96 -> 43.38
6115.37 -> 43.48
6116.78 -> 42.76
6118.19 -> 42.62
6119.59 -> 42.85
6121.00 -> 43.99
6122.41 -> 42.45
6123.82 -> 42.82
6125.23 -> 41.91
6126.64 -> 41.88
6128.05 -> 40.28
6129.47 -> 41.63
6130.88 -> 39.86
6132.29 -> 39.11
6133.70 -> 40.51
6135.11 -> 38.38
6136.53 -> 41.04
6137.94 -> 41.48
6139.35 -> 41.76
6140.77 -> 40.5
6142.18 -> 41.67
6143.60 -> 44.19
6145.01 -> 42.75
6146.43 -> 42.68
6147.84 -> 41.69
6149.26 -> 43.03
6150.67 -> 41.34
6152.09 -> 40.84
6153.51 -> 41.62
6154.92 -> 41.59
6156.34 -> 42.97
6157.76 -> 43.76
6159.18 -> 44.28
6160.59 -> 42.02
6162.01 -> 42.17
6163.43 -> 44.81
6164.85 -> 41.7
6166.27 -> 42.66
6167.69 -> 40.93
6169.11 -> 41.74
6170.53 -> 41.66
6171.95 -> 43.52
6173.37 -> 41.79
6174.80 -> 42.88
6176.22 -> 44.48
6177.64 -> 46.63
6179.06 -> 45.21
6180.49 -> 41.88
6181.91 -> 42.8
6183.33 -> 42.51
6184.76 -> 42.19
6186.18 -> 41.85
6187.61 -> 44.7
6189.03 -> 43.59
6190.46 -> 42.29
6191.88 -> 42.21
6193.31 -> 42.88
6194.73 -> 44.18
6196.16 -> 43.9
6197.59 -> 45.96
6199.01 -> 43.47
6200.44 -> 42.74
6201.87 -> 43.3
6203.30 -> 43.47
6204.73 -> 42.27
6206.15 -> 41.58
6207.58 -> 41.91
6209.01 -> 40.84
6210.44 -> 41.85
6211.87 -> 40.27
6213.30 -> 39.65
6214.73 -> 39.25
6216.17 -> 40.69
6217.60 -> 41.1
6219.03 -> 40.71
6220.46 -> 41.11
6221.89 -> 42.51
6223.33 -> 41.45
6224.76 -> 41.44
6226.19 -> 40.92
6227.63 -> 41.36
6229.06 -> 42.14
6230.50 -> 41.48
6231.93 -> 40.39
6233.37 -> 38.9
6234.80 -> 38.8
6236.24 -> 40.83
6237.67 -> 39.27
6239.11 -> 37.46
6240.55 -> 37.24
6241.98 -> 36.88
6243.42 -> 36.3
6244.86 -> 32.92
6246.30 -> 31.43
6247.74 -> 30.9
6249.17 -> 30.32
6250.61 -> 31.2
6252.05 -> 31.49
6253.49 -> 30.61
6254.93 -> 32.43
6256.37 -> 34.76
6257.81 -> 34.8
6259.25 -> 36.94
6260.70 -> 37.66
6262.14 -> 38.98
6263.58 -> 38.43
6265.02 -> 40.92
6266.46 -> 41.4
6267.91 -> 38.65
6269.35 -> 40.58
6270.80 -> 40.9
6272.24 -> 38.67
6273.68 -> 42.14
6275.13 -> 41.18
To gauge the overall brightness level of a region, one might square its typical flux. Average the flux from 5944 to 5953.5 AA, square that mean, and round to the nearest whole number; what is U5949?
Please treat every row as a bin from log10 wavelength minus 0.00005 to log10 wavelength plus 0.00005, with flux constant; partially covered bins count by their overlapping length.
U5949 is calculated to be 1687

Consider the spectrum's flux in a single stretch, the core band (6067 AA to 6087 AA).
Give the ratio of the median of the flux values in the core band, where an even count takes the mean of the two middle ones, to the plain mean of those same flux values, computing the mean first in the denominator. 1.01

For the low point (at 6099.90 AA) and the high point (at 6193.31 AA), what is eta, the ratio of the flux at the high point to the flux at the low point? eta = 1.01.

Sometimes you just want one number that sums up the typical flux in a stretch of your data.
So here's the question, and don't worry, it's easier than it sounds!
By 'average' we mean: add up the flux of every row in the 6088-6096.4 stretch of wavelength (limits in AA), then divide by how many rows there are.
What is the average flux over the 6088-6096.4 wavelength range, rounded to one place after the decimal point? 42.2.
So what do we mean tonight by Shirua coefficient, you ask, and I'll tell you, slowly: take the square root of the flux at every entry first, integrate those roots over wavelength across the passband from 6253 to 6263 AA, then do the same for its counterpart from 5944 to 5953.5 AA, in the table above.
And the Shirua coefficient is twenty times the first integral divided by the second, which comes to 19.5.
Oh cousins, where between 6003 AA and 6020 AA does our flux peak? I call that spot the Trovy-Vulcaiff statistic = 6018.98 AA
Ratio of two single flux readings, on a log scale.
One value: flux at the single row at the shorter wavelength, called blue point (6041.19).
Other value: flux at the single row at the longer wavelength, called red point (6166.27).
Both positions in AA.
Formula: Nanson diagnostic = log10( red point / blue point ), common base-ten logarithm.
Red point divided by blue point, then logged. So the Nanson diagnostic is -0.013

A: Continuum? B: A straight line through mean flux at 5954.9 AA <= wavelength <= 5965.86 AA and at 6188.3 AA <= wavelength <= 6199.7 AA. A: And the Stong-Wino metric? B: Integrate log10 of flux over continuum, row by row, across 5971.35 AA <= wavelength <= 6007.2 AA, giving -0.13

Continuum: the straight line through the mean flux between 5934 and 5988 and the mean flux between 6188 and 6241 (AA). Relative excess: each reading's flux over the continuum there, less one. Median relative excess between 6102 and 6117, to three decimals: 0.037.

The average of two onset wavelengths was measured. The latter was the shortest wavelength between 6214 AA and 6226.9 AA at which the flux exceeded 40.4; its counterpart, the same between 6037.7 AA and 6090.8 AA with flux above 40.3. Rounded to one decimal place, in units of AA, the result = 6127.3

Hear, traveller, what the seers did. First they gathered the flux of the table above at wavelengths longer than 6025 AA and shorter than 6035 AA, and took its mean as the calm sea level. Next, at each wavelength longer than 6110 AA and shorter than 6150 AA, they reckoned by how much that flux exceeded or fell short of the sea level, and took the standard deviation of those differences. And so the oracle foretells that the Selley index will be 1.5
